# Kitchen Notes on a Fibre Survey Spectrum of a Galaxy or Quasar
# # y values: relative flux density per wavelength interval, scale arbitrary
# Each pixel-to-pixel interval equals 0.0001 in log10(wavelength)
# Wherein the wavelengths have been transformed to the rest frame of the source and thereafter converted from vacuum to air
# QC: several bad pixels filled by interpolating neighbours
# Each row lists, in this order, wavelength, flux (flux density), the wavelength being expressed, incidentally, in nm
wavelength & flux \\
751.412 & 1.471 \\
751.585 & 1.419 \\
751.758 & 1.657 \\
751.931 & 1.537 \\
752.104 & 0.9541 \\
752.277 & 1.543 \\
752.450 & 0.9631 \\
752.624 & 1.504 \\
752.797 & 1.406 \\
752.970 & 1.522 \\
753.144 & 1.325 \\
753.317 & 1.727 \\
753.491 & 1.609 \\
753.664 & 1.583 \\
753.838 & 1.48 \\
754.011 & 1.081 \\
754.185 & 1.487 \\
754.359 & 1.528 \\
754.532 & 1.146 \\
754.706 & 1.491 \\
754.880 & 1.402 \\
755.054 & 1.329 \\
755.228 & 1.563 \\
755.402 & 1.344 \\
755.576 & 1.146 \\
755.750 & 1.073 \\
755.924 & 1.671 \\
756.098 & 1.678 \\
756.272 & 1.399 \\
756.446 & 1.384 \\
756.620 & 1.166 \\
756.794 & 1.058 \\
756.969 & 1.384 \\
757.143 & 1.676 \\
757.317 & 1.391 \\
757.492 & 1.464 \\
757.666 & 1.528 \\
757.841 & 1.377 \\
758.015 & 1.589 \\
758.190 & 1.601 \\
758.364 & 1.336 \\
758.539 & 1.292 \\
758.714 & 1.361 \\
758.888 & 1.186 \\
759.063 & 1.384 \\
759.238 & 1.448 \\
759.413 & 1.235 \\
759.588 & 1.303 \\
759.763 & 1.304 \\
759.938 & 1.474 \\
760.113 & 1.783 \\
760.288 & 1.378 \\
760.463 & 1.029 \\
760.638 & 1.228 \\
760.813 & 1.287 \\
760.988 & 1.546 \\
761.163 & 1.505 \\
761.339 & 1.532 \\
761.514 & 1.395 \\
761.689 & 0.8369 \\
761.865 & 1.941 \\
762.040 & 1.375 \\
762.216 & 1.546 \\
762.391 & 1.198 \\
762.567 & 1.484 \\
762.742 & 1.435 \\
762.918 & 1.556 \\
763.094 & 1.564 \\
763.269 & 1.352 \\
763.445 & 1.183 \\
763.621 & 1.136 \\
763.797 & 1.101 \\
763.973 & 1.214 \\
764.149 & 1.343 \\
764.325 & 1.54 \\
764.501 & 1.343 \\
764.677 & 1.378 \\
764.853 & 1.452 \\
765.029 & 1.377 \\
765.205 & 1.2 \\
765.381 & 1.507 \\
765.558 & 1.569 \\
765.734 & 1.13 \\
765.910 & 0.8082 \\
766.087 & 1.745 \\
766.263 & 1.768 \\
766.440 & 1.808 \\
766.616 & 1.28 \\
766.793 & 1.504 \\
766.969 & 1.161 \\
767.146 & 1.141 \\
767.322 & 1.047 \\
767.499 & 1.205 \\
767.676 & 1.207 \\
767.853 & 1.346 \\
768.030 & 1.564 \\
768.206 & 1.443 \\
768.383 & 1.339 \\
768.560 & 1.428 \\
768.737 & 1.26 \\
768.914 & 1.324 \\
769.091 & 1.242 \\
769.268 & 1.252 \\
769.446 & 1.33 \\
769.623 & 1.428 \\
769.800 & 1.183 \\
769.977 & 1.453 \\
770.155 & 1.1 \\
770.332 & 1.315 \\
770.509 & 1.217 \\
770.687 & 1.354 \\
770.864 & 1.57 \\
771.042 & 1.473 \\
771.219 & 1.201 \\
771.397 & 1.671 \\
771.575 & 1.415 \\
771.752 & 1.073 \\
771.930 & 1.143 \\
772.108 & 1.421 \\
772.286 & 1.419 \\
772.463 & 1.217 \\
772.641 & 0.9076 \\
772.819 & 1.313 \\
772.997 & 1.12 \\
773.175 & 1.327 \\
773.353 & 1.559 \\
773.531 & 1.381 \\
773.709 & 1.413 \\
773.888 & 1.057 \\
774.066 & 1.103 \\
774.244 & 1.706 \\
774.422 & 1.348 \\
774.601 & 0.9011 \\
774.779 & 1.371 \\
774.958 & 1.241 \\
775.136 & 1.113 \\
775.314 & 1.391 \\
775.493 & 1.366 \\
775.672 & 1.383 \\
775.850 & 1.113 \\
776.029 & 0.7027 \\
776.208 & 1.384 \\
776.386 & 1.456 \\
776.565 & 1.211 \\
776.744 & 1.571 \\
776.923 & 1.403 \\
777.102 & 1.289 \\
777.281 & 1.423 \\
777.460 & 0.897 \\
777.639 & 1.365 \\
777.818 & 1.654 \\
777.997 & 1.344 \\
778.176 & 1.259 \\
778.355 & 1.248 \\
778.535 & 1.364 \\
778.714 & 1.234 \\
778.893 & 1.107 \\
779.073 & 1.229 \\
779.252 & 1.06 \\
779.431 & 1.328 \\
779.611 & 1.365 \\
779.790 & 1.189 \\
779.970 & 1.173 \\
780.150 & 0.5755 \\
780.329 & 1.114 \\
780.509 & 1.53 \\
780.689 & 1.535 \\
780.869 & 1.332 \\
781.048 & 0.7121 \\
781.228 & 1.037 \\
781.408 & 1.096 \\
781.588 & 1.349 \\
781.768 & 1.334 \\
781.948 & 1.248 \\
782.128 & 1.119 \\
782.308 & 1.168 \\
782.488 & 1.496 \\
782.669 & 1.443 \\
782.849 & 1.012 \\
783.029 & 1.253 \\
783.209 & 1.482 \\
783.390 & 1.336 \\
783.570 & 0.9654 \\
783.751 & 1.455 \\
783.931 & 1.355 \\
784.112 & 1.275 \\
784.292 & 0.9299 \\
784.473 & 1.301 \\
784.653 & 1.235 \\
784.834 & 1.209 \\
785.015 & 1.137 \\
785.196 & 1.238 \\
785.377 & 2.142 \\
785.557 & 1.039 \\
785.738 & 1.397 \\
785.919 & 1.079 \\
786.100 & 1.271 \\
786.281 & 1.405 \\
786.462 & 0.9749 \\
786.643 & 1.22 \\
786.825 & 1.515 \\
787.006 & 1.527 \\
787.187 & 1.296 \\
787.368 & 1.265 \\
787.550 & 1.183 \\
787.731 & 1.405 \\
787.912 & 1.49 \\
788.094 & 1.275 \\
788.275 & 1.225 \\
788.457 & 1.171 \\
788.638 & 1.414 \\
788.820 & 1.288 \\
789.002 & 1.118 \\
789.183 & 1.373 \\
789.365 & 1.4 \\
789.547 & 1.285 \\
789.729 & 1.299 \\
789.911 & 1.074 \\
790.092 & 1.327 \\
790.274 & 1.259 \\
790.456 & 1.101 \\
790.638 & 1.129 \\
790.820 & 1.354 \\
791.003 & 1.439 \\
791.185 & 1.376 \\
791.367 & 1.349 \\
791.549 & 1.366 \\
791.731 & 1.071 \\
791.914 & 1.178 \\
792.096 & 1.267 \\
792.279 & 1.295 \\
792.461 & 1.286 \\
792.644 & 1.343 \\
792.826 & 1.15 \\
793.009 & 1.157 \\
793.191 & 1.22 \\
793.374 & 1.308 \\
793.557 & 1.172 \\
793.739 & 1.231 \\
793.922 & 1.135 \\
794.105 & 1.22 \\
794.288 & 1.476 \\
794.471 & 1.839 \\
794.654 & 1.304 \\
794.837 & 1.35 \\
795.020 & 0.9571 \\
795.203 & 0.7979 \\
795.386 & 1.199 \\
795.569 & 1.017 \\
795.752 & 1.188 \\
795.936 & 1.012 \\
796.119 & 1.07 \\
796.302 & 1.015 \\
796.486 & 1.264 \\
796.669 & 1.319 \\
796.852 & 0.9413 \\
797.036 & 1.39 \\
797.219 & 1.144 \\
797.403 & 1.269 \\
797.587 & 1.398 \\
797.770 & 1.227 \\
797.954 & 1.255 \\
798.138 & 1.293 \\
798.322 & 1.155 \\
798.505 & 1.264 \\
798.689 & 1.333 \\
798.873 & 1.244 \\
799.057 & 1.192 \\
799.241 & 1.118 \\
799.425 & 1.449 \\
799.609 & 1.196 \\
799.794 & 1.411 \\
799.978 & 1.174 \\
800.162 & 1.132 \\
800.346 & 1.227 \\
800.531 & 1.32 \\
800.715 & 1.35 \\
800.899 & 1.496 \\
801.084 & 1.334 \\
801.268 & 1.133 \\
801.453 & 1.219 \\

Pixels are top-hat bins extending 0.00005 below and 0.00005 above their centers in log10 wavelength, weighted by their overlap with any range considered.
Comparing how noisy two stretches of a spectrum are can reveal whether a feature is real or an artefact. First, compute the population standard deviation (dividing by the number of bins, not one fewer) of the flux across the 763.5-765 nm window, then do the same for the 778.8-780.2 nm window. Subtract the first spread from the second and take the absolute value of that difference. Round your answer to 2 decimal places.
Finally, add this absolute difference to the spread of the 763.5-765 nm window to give 0.23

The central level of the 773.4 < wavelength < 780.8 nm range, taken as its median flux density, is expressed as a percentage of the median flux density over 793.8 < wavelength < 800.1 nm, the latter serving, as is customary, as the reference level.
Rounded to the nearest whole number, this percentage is 109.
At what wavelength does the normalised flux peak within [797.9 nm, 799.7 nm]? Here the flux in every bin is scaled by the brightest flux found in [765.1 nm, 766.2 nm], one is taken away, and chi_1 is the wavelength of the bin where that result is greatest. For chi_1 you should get 799.425 nm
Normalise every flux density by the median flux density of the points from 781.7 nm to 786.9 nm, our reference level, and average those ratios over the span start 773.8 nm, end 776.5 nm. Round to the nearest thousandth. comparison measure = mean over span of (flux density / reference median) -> 0.992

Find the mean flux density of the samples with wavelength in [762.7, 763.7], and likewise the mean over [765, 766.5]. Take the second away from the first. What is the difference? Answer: -0.06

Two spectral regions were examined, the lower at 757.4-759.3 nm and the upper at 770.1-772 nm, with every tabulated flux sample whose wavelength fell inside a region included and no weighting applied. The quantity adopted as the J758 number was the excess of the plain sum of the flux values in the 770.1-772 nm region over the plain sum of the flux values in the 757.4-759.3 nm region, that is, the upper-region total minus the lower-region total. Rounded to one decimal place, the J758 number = -1.0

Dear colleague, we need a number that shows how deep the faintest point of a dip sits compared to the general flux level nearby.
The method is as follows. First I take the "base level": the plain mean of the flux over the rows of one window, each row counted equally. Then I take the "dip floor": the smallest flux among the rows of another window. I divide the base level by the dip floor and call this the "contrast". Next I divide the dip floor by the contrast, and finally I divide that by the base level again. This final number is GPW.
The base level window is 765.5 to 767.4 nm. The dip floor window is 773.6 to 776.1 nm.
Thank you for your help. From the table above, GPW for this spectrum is 0.3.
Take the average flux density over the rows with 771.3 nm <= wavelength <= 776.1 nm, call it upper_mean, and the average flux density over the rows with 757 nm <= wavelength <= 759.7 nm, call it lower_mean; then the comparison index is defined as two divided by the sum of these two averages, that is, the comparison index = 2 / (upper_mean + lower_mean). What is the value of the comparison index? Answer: 0.747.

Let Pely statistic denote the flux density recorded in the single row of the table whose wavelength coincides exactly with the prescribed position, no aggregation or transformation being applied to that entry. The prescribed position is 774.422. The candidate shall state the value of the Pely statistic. 1.348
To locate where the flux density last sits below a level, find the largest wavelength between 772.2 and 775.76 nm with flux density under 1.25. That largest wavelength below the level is 775.136 nm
